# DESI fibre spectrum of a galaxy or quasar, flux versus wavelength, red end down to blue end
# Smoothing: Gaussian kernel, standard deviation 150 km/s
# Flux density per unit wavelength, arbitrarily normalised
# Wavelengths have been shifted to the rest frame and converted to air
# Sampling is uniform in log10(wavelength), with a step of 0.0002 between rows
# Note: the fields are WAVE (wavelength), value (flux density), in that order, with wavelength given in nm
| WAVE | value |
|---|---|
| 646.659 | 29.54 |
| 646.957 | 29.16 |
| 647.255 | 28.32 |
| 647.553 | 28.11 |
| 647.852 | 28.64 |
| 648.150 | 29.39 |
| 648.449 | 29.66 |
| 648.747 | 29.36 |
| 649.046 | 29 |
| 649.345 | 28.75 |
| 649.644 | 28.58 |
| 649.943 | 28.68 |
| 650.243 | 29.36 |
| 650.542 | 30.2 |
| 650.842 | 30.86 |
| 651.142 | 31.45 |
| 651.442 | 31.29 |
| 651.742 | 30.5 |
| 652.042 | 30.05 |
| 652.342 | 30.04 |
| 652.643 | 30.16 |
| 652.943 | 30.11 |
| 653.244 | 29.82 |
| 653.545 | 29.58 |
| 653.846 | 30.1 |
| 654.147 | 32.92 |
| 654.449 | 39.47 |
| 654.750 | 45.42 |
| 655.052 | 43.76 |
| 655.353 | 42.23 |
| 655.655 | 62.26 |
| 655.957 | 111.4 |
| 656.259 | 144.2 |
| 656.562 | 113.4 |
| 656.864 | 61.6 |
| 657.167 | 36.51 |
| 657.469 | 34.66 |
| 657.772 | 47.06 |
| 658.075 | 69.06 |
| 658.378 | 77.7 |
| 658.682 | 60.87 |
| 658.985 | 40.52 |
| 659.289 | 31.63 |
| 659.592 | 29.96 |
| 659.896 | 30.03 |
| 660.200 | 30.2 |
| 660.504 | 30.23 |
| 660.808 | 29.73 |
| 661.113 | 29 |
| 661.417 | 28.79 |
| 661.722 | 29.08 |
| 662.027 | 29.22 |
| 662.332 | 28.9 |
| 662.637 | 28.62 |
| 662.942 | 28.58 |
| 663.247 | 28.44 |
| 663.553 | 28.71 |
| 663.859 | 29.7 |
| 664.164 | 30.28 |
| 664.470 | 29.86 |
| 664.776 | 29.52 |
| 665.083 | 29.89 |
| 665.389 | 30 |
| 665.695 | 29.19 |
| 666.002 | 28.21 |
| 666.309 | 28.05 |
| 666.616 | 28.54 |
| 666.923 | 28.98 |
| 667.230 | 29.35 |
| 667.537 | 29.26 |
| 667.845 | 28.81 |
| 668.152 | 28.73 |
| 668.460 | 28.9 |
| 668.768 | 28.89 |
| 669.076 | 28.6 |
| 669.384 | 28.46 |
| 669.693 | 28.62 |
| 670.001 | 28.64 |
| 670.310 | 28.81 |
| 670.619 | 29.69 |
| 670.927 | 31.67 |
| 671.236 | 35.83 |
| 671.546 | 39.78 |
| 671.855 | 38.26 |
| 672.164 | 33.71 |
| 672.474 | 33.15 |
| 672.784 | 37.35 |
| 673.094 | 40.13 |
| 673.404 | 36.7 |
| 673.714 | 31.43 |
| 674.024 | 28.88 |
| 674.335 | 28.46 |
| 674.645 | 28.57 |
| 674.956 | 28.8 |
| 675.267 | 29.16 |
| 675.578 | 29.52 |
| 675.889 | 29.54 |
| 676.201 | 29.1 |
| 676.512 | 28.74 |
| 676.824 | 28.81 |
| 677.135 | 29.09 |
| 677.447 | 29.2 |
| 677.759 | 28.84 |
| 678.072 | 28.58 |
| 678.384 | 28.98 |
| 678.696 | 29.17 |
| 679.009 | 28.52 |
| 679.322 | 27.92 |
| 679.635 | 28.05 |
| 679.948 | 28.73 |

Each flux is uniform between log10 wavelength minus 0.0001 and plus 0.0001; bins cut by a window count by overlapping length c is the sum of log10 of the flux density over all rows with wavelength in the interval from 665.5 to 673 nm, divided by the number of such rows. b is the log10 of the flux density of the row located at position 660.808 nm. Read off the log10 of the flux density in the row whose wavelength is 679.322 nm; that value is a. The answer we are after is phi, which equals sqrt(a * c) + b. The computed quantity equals 2.94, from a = 1.45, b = 1.47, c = 1.49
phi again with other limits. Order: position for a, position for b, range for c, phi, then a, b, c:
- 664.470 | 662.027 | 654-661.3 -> 3.04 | 1.48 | 1.47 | 1.67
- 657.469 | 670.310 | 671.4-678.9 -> 2.98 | 1.54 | 1.46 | 1.49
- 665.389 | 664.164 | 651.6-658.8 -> 3.05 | 1.48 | 1.48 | 1.67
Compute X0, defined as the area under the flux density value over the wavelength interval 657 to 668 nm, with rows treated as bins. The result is 372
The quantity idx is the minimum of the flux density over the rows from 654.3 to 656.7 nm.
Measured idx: 39.47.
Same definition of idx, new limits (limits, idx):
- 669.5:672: 28.62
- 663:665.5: 28.44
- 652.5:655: 29.58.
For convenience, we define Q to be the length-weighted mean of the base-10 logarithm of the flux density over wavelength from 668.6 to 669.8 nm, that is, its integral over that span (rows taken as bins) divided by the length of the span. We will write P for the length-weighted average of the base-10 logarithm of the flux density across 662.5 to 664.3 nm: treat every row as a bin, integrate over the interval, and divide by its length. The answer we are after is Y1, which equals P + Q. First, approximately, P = 1.46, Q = 1.46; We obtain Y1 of 2.92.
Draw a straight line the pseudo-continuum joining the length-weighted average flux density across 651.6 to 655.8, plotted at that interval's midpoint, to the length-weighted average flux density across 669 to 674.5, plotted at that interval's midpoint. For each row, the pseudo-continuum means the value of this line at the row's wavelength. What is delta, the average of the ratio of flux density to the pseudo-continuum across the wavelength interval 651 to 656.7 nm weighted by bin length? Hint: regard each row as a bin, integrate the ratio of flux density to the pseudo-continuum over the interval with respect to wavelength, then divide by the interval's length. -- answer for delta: 1.37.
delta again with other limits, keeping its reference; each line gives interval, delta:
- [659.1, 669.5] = 0.86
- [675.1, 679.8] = 0.91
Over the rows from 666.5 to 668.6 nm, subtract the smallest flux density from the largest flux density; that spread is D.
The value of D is 0.8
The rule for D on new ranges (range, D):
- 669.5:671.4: 7.2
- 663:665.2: 1.8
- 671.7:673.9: 8.7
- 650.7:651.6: 0.6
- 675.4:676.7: 0.8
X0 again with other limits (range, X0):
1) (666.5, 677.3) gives 334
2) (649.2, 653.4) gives 126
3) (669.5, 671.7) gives 70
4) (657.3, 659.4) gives 109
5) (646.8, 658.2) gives 479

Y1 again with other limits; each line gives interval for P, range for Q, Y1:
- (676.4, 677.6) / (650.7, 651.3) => 2.96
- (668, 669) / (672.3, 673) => 3.01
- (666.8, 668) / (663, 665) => 2.93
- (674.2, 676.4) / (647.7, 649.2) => 2.93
